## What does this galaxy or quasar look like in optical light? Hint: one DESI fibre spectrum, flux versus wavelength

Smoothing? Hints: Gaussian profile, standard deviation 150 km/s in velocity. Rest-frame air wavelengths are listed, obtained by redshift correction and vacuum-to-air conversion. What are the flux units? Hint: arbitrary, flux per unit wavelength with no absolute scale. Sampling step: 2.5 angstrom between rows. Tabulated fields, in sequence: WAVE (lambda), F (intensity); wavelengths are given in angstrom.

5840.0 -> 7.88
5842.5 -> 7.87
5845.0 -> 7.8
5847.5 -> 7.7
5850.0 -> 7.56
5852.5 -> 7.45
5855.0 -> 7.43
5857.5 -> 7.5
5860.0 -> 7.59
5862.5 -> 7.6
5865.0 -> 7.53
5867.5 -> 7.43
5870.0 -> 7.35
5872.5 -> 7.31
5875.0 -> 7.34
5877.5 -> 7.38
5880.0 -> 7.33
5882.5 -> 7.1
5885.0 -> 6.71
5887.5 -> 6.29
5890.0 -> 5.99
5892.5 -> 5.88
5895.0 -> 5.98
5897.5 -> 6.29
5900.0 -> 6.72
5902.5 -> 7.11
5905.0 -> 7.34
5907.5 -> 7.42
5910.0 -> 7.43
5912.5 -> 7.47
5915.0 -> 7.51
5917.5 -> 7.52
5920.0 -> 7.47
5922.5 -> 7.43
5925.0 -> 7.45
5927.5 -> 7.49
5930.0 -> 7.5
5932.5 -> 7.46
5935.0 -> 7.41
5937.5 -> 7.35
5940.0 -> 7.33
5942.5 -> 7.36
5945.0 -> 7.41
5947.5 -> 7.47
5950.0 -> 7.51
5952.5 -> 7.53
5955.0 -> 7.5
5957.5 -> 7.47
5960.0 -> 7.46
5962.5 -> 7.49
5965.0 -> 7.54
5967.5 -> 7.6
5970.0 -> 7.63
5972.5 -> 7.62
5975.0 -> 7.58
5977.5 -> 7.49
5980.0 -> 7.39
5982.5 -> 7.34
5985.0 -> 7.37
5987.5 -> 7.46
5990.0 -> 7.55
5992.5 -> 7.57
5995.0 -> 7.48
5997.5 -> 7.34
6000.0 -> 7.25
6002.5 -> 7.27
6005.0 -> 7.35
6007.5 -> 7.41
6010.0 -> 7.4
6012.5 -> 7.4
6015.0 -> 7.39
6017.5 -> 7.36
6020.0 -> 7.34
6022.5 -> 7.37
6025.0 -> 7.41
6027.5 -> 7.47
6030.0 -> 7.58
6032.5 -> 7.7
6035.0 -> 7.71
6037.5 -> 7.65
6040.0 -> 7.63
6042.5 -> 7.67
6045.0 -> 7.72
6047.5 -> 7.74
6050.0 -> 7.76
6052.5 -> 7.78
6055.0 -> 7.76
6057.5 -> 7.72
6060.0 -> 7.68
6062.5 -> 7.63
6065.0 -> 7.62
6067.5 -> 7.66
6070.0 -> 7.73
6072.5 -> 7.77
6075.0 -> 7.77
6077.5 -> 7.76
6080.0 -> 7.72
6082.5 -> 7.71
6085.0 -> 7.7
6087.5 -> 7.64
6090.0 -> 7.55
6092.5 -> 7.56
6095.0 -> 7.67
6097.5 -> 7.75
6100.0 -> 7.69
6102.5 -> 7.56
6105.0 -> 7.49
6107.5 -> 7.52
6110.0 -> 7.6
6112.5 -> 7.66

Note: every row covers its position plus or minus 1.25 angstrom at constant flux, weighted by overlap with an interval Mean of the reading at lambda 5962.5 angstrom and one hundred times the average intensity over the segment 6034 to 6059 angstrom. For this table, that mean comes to 389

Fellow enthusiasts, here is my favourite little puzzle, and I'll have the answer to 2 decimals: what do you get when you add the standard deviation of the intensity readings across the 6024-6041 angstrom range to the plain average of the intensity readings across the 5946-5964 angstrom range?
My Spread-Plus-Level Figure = 7.60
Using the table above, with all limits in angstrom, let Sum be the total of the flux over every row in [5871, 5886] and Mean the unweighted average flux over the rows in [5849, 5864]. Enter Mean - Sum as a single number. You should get -35.6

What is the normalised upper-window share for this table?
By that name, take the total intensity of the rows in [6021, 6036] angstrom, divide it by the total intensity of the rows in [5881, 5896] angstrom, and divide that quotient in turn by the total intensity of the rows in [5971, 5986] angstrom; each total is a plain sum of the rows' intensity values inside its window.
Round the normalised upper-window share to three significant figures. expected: 0.0266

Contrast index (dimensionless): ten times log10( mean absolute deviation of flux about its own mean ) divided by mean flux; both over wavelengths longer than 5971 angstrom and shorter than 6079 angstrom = -1.1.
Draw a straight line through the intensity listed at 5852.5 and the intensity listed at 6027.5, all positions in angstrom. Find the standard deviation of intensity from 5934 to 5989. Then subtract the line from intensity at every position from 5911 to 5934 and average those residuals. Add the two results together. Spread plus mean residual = 0.11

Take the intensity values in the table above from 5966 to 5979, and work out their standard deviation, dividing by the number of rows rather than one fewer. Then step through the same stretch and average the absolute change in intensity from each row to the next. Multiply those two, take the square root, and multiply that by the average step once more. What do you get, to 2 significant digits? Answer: 0.0020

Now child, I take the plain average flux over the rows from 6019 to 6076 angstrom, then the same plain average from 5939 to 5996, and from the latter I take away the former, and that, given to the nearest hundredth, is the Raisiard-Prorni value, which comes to -0.16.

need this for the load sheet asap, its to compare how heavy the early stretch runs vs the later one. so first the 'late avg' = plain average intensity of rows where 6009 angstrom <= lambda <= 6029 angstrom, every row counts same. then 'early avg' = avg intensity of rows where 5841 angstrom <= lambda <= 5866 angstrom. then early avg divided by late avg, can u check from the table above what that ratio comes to 1.03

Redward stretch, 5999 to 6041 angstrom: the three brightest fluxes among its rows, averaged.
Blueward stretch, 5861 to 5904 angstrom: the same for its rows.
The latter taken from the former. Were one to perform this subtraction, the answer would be 0.17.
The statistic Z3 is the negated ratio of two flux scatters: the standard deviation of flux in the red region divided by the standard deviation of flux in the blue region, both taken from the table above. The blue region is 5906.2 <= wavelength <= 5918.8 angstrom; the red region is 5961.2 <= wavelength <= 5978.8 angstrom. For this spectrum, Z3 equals -1.3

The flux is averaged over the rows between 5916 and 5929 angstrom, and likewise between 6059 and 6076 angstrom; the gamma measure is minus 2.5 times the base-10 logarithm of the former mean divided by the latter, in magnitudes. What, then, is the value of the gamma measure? 0.032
